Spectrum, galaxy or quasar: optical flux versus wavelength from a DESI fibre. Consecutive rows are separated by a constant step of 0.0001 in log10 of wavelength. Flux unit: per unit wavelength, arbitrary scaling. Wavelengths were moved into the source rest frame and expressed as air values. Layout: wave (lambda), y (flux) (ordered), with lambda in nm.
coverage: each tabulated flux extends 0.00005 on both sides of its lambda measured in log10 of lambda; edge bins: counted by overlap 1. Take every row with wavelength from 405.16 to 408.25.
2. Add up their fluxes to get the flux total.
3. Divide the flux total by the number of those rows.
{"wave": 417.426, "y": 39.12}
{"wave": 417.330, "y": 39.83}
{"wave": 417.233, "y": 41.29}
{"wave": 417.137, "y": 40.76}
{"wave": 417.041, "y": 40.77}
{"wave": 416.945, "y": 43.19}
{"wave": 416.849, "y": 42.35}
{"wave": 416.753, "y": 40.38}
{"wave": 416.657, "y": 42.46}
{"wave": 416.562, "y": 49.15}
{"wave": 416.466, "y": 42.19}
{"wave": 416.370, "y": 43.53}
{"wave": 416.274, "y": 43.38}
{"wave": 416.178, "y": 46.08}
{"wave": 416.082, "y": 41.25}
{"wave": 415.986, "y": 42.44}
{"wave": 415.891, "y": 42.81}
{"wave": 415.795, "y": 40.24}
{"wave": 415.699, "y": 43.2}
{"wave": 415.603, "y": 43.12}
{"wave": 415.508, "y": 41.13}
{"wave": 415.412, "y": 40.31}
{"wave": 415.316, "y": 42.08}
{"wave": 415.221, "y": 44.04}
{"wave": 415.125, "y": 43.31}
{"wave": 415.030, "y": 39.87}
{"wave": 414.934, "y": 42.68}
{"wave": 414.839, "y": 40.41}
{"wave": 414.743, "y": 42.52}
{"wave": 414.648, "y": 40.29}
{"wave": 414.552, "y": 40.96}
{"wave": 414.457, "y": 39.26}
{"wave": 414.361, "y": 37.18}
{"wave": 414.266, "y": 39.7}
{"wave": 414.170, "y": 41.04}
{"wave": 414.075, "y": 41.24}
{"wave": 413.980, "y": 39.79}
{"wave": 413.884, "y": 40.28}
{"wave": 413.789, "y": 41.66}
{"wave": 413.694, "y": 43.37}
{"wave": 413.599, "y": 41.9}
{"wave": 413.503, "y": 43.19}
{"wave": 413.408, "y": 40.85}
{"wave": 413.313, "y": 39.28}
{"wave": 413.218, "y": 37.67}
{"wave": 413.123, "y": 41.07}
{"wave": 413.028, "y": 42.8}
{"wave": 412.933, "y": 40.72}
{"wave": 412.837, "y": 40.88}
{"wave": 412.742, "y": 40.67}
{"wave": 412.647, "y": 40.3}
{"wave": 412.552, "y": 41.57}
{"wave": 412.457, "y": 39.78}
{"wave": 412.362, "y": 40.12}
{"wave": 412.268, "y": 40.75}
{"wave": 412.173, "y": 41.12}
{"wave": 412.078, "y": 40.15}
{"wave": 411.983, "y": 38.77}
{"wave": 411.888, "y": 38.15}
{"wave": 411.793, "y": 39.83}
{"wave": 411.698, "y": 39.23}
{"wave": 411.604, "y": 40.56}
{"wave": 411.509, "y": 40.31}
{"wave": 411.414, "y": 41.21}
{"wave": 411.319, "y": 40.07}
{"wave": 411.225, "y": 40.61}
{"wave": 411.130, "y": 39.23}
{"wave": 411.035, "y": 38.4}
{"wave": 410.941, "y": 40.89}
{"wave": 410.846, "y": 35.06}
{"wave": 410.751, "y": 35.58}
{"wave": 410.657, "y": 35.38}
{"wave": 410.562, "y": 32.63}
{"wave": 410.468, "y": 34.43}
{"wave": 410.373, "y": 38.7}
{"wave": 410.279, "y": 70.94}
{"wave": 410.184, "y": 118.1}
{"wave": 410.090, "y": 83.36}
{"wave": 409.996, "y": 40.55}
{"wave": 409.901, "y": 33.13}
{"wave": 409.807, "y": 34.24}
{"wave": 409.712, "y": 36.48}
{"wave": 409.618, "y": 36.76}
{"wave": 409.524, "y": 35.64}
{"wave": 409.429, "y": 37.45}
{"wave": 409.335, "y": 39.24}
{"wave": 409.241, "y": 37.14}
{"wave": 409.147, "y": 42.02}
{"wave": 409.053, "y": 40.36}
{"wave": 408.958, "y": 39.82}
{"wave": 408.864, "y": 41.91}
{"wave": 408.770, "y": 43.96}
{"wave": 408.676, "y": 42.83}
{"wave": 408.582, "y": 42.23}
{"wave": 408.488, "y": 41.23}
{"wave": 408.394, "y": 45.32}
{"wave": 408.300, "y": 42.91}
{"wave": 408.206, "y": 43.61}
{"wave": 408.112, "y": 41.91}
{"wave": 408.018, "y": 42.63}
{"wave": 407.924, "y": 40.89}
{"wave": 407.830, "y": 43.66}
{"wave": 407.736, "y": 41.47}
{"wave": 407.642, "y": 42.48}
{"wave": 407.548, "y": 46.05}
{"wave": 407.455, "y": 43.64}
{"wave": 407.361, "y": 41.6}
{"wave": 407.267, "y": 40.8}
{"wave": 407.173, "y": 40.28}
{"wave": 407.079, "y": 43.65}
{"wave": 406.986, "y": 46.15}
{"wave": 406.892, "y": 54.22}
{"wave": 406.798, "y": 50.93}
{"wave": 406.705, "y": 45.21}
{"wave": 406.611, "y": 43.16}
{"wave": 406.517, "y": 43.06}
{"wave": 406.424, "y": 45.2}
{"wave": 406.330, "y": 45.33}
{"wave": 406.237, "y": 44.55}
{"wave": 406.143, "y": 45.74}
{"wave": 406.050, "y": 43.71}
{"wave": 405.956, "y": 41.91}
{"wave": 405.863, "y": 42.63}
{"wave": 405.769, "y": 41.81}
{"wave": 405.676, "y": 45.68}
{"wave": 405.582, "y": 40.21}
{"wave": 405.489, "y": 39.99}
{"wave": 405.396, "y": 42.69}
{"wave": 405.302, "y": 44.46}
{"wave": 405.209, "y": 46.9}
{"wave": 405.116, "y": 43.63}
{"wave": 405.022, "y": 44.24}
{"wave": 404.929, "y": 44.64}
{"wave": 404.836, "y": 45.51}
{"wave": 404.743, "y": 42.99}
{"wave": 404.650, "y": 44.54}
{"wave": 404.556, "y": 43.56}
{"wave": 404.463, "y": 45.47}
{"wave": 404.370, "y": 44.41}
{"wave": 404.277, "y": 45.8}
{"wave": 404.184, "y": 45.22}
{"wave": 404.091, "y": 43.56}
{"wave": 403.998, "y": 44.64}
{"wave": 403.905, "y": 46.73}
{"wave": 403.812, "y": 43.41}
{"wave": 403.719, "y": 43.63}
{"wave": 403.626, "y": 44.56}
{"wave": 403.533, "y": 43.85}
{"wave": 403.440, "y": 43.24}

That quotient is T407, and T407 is 44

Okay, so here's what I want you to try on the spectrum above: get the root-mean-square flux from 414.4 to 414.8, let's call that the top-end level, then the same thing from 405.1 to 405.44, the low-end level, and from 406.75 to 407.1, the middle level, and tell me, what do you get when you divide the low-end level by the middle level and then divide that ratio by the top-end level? 0.022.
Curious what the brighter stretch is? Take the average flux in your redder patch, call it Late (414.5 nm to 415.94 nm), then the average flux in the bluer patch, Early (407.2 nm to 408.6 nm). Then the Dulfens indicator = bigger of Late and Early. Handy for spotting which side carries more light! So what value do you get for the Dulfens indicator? 42.7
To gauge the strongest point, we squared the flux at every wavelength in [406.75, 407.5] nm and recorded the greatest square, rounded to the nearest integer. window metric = 2940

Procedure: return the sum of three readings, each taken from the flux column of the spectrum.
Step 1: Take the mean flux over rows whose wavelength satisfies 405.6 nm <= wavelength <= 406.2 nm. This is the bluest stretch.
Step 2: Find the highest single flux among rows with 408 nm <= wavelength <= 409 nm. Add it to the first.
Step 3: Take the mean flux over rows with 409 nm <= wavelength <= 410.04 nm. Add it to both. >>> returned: 126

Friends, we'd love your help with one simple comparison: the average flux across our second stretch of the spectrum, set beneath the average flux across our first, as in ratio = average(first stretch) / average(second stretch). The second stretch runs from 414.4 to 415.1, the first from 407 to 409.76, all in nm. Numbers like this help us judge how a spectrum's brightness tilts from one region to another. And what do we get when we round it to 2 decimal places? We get 1.01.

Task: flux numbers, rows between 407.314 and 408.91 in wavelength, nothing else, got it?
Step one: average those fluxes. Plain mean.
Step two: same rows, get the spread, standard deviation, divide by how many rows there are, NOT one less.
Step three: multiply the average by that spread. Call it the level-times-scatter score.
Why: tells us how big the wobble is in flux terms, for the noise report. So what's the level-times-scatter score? 59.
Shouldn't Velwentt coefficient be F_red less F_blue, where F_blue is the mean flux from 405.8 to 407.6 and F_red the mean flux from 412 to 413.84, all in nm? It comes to -3.7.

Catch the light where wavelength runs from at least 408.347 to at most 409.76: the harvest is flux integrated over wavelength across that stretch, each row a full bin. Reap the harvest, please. 57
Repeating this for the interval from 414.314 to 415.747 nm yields 59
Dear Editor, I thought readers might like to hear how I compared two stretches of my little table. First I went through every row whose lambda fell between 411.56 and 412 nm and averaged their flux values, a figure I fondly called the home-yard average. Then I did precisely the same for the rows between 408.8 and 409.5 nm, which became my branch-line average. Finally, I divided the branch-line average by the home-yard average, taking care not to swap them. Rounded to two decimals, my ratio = 1.01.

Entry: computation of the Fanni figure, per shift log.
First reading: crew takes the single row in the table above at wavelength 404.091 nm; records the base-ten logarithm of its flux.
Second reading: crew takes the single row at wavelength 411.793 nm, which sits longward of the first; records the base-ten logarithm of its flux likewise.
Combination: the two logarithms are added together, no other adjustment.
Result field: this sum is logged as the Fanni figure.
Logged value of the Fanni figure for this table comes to 3.24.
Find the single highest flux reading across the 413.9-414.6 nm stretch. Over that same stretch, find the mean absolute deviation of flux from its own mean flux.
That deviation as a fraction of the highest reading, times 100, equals 2.5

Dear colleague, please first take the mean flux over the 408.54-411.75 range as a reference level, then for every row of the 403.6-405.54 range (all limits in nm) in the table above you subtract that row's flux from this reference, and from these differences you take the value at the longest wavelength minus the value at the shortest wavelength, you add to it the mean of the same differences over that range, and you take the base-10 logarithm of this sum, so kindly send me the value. 0.54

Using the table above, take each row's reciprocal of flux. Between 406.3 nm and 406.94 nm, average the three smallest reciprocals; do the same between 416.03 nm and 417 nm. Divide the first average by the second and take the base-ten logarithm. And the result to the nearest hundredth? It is -0.03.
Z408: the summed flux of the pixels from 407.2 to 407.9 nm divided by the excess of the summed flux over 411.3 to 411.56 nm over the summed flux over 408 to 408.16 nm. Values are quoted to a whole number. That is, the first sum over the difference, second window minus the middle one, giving 8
